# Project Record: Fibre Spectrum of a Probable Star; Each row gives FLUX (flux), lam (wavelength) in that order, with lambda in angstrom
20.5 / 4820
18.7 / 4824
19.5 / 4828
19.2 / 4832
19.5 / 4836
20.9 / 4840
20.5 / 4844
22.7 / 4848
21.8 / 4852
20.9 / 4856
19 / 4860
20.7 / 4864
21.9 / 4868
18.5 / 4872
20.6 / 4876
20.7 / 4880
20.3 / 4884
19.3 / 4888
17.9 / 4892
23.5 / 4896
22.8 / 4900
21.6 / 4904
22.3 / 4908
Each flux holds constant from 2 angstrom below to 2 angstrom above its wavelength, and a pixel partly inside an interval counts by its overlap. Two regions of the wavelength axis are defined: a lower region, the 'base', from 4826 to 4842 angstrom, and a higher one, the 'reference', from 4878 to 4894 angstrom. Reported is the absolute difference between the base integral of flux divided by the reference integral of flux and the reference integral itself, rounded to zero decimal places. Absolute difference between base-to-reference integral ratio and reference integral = 312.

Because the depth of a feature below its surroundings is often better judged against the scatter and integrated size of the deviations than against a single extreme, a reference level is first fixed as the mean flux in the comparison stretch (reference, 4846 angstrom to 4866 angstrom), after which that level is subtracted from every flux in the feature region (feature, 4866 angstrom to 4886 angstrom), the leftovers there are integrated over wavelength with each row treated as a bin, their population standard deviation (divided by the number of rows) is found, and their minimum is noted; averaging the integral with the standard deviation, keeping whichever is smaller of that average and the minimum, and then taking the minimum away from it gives -3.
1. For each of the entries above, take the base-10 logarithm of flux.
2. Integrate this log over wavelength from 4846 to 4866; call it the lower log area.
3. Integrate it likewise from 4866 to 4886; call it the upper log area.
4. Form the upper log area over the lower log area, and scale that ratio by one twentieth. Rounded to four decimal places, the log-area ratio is 0.0495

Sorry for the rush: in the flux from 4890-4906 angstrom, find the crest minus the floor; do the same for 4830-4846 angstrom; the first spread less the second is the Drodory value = 3.9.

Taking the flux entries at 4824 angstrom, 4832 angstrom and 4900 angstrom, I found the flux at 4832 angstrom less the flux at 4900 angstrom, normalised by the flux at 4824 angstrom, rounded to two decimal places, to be -0.19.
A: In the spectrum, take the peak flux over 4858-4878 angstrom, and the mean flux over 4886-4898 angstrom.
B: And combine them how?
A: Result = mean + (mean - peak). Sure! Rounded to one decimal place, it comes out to 18.6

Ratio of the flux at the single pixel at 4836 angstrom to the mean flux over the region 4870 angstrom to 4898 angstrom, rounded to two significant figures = 0.97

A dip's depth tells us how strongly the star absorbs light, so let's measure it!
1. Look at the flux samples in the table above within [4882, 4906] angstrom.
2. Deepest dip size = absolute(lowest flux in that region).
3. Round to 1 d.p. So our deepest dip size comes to 17.9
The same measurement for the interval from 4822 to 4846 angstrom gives 18.7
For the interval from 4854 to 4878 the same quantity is 18.5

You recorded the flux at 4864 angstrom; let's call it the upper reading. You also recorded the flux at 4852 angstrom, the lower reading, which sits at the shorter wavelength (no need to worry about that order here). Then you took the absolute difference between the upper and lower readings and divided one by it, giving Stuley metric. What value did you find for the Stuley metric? 0.9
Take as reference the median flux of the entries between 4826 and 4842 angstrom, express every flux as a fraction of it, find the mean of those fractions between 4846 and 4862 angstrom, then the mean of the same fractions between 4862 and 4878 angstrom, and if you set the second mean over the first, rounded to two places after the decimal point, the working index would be 0.97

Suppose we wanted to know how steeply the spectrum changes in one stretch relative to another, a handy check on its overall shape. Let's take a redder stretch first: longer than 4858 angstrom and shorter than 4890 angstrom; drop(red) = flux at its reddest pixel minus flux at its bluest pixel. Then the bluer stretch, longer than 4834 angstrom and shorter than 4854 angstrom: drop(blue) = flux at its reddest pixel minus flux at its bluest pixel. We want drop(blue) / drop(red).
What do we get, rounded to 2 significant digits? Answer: 7.7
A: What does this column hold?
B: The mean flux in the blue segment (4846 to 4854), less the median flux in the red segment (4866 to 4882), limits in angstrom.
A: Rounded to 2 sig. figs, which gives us 1.6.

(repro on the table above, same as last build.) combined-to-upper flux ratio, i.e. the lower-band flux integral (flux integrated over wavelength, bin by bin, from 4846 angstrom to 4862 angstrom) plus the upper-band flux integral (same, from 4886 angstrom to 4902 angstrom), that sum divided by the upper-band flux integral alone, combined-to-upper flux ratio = 2.01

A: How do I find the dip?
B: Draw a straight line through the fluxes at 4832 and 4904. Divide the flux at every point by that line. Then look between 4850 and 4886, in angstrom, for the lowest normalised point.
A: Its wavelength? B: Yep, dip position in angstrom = 4872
